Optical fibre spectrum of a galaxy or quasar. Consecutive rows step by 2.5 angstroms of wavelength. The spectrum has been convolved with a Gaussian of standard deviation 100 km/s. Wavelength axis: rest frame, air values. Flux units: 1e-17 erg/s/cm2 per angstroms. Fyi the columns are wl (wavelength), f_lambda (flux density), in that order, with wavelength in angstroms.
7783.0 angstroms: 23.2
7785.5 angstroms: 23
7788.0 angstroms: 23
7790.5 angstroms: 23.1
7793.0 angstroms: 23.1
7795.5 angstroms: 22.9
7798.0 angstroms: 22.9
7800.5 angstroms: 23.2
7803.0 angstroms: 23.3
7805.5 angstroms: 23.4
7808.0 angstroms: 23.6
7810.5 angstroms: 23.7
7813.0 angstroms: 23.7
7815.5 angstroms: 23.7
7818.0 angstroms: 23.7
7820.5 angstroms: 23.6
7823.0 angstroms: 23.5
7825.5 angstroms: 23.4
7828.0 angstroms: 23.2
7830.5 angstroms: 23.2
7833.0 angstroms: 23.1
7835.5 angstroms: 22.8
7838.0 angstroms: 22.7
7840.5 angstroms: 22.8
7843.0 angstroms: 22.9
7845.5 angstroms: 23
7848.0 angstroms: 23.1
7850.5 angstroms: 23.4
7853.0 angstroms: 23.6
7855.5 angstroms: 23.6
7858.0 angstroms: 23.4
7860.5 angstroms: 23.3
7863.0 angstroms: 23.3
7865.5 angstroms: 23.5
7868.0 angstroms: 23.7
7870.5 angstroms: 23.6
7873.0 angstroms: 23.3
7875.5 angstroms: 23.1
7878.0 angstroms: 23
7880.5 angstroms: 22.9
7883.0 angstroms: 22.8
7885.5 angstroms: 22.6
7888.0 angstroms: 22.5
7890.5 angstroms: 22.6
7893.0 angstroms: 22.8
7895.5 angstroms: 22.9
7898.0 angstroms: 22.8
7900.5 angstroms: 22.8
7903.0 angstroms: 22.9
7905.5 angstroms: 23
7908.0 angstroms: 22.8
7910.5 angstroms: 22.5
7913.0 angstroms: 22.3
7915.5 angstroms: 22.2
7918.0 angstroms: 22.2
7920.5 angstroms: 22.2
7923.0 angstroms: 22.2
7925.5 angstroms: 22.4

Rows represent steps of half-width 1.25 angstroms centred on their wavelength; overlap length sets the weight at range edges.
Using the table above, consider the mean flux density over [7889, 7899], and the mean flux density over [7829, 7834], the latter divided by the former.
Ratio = 1.02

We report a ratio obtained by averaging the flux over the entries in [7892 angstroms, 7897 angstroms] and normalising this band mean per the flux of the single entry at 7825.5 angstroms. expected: 0.98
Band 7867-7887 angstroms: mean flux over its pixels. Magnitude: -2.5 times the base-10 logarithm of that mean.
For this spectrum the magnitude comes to -3.41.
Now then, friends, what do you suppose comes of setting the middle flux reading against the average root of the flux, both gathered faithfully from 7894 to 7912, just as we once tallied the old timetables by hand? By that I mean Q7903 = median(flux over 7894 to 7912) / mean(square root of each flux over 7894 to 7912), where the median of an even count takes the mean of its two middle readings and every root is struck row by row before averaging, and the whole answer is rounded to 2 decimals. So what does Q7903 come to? 4.77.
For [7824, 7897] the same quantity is 4.81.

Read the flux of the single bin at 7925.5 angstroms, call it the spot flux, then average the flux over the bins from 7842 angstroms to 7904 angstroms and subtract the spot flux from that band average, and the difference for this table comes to 0.7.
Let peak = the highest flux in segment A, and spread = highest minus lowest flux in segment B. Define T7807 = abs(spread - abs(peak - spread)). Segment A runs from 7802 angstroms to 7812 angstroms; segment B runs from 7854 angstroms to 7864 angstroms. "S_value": 23.1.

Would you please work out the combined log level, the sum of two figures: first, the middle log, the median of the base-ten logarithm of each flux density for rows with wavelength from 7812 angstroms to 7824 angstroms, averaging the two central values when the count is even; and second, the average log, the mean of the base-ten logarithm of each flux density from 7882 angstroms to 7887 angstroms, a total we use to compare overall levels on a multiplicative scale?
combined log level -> 2.73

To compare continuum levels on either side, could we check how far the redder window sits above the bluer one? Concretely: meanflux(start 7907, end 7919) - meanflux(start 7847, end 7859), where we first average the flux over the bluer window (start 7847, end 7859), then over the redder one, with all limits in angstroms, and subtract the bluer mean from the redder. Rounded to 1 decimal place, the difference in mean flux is -1.0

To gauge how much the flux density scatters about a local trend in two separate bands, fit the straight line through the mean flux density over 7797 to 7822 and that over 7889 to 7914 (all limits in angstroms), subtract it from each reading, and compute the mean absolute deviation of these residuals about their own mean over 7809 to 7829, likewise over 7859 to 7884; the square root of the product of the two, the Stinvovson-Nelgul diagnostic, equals 0.15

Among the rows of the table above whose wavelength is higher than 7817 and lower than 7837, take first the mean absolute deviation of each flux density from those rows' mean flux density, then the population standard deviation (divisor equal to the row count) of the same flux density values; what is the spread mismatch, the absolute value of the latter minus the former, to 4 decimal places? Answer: 0.0384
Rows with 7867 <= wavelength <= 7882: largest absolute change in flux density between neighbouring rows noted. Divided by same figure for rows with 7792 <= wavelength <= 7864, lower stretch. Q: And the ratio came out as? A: 1.00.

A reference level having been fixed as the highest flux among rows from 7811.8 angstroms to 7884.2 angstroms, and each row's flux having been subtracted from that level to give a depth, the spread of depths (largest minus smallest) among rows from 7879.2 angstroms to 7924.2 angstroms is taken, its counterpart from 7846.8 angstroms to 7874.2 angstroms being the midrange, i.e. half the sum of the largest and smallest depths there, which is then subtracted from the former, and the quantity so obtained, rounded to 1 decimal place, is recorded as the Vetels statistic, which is 0.5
